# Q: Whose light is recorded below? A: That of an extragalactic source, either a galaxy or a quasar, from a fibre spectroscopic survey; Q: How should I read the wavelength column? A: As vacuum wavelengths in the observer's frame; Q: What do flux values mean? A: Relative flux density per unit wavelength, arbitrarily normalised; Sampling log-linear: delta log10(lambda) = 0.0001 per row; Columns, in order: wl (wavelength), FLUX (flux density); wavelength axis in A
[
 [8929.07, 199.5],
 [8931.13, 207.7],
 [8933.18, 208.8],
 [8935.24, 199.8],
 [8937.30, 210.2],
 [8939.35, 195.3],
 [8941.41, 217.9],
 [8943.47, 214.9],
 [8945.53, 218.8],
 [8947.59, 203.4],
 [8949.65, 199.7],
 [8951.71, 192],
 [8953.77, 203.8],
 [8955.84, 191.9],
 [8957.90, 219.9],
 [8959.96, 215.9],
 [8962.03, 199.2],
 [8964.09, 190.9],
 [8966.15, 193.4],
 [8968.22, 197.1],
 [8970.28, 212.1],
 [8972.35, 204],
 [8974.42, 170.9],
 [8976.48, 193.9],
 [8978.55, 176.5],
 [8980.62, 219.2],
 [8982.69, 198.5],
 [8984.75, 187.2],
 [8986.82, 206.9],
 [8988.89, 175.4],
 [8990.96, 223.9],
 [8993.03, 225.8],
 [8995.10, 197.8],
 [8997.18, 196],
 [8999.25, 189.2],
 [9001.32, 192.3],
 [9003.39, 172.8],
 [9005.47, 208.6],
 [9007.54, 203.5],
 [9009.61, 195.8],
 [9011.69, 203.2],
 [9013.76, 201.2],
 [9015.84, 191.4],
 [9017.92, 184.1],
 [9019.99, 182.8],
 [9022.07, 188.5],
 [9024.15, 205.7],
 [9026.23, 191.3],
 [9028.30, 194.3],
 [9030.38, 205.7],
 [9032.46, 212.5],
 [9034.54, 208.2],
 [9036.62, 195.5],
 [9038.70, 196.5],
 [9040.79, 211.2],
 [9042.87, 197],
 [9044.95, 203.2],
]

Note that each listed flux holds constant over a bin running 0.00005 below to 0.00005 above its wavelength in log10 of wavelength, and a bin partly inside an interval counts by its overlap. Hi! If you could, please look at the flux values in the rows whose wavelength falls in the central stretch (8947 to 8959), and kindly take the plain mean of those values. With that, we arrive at 202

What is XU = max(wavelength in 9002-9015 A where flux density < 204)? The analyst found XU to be 9013.76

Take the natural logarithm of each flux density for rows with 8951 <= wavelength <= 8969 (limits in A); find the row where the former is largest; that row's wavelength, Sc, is 8957.90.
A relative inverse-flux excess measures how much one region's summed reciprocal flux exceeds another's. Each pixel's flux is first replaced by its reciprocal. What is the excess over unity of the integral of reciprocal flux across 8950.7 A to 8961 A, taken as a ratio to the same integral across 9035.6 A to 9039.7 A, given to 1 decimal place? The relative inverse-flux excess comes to 1.4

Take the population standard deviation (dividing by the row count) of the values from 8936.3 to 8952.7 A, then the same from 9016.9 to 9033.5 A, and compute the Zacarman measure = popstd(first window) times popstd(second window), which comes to 101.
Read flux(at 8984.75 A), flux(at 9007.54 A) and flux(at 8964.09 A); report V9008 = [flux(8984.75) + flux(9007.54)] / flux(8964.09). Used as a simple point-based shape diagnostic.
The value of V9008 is 2.05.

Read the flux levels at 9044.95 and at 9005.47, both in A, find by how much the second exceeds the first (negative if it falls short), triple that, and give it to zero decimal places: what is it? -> 16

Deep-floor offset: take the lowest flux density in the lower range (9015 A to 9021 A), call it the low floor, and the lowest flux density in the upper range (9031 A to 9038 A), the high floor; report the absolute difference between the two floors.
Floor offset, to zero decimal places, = 13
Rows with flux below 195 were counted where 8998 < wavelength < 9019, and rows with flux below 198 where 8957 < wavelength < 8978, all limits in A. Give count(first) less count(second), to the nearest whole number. 0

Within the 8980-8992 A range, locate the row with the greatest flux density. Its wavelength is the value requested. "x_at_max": 8990.96 A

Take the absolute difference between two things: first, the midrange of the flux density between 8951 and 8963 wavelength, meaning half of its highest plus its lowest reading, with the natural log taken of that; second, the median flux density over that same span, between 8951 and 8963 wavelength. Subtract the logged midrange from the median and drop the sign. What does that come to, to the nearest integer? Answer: 196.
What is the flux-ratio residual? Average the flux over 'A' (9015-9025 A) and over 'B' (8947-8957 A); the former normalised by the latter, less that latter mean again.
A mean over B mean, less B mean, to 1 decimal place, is -197.2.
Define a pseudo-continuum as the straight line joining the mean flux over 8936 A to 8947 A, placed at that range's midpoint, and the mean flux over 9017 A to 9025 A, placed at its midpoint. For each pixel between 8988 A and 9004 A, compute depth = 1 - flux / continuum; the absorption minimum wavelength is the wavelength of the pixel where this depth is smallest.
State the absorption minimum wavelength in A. 8993.03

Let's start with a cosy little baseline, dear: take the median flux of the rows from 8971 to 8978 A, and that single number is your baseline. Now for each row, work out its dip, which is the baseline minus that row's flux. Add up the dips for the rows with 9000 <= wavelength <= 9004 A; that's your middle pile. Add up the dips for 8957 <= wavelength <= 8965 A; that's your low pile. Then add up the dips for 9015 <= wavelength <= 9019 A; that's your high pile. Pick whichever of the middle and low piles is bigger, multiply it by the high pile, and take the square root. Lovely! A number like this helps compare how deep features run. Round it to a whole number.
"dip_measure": 17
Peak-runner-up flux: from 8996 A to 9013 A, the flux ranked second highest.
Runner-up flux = 203.5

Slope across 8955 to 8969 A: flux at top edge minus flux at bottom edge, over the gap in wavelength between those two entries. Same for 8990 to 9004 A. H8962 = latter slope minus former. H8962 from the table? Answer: -4.5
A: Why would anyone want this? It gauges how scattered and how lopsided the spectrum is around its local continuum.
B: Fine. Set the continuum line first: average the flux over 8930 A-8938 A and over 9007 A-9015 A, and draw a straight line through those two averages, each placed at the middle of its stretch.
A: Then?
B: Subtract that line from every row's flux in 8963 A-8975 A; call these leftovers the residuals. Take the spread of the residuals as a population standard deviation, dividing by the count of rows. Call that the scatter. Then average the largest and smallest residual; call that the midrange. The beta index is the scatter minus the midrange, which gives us 25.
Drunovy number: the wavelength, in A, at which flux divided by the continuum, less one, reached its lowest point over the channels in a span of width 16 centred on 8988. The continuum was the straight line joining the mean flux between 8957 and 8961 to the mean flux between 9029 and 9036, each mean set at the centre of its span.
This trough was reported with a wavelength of 8988.89 A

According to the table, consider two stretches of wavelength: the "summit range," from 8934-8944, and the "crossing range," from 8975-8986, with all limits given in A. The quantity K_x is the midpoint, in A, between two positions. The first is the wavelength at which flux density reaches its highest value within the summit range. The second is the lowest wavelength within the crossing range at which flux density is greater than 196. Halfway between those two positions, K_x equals 8961.0 A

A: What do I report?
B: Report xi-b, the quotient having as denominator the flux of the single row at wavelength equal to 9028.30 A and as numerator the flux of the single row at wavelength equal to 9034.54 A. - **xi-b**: 1.07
